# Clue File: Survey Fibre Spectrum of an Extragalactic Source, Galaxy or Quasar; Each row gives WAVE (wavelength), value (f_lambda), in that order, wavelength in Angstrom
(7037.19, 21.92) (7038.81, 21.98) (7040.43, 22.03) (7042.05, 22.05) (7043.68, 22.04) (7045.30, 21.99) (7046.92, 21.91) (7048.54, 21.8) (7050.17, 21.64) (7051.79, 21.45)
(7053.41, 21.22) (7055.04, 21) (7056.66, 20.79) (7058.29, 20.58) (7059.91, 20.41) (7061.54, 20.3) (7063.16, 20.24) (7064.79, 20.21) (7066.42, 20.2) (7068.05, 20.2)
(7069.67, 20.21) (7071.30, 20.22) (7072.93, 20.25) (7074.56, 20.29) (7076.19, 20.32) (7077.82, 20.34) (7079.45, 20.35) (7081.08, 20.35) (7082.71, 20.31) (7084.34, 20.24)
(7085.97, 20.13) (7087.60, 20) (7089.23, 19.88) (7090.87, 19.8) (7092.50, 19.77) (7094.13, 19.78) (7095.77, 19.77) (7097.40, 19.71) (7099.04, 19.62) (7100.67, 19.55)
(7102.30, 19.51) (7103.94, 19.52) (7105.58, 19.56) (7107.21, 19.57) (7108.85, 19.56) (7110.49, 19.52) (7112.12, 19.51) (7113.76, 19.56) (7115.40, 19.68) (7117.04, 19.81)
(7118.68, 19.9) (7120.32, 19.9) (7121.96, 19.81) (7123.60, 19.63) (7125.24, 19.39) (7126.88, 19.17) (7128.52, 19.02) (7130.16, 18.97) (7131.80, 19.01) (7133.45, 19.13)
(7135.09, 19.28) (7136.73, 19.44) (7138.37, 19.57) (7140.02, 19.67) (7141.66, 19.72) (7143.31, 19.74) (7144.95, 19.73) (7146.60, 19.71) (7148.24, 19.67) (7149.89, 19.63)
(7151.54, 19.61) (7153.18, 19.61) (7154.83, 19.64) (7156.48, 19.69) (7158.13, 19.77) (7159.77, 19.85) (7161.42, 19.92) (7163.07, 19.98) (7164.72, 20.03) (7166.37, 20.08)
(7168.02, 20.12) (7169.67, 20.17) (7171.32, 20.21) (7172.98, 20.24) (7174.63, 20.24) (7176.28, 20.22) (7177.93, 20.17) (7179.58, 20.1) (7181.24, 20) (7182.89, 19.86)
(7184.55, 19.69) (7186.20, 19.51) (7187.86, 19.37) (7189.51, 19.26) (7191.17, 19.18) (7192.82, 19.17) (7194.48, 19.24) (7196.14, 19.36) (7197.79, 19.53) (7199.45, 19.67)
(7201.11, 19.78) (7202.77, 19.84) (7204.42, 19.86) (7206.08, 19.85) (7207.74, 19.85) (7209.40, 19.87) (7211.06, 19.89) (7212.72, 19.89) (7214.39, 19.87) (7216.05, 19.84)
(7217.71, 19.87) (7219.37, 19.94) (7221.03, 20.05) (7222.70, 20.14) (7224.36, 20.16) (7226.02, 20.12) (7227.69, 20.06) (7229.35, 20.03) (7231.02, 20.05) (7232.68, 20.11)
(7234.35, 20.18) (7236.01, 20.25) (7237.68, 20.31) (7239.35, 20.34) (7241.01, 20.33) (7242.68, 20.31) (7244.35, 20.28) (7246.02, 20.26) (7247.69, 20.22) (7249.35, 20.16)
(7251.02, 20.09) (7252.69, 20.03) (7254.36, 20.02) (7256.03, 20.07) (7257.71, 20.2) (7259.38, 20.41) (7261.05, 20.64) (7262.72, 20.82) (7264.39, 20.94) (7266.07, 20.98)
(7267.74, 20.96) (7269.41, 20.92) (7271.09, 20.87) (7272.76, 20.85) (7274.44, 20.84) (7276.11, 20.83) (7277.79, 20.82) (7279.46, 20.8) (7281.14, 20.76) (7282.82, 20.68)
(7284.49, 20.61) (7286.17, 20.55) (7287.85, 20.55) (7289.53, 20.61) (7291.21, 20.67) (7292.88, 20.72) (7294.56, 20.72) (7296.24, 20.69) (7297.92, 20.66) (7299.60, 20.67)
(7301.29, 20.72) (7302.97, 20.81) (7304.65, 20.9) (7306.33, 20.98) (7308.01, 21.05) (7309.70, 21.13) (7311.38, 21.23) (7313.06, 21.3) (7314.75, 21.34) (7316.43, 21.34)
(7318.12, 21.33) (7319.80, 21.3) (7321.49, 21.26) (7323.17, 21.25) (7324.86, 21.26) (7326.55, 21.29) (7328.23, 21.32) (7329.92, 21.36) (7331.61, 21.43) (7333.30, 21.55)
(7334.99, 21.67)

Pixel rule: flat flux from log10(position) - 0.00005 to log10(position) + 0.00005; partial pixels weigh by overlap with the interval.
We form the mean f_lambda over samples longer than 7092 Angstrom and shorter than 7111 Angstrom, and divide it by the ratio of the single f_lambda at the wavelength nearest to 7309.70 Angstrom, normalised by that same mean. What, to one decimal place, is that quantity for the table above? 18.2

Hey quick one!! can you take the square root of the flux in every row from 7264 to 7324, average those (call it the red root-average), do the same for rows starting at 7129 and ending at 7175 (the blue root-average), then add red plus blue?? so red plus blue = 9.01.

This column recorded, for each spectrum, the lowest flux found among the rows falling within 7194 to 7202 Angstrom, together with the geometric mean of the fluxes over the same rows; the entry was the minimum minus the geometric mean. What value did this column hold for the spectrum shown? -0.28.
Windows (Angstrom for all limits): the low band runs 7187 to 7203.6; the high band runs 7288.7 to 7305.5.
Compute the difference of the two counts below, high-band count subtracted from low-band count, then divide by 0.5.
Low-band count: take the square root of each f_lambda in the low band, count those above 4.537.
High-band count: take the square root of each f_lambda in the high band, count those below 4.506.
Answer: 0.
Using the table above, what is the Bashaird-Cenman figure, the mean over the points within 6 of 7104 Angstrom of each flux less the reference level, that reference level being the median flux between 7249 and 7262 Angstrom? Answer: -0.57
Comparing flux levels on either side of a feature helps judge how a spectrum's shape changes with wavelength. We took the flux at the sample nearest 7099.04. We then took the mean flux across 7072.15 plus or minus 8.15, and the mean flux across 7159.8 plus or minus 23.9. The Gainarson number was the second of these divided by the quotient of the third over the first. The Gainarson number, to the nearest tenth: 20.0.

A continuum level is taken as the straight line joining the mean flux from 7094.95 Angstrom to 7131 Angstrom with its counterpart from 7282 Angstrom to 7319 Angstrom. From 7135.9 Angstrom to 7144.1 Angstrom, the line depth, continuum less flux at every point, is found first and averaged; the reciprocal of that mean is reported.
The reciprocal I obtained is 8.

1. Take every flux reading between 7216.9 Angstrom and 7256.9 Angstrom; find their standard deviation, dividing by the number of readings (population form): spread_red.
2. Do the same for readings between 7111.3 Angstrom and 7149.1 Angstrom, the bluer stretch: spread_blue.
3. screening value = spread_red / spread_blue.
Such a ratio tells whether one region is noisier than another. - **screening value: 0.4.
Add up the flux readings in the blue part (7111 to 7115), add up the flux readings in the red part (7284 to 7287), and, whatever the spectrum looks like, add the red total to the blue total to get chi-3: 80.2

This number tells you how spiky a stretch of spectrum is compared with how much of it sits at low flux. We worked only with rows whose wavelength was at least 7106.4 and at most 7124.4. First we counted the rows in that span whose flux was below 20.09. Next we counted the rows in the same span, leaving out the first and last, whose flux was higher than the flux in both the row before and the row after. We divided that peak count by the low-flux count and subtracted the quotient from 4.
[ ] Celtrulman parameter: 4.00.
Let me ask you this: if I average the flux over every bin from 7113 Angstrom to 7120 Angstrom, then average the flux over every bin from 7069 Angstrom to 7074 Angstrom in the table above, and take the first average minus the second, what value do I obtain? -0.5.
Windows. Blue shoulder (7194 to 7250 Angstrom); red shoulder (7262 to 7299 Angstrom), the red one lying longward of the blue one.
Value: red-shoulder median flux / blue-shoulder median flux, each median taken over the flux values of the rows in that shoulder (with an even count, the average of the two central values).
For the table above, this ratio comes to 1.04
